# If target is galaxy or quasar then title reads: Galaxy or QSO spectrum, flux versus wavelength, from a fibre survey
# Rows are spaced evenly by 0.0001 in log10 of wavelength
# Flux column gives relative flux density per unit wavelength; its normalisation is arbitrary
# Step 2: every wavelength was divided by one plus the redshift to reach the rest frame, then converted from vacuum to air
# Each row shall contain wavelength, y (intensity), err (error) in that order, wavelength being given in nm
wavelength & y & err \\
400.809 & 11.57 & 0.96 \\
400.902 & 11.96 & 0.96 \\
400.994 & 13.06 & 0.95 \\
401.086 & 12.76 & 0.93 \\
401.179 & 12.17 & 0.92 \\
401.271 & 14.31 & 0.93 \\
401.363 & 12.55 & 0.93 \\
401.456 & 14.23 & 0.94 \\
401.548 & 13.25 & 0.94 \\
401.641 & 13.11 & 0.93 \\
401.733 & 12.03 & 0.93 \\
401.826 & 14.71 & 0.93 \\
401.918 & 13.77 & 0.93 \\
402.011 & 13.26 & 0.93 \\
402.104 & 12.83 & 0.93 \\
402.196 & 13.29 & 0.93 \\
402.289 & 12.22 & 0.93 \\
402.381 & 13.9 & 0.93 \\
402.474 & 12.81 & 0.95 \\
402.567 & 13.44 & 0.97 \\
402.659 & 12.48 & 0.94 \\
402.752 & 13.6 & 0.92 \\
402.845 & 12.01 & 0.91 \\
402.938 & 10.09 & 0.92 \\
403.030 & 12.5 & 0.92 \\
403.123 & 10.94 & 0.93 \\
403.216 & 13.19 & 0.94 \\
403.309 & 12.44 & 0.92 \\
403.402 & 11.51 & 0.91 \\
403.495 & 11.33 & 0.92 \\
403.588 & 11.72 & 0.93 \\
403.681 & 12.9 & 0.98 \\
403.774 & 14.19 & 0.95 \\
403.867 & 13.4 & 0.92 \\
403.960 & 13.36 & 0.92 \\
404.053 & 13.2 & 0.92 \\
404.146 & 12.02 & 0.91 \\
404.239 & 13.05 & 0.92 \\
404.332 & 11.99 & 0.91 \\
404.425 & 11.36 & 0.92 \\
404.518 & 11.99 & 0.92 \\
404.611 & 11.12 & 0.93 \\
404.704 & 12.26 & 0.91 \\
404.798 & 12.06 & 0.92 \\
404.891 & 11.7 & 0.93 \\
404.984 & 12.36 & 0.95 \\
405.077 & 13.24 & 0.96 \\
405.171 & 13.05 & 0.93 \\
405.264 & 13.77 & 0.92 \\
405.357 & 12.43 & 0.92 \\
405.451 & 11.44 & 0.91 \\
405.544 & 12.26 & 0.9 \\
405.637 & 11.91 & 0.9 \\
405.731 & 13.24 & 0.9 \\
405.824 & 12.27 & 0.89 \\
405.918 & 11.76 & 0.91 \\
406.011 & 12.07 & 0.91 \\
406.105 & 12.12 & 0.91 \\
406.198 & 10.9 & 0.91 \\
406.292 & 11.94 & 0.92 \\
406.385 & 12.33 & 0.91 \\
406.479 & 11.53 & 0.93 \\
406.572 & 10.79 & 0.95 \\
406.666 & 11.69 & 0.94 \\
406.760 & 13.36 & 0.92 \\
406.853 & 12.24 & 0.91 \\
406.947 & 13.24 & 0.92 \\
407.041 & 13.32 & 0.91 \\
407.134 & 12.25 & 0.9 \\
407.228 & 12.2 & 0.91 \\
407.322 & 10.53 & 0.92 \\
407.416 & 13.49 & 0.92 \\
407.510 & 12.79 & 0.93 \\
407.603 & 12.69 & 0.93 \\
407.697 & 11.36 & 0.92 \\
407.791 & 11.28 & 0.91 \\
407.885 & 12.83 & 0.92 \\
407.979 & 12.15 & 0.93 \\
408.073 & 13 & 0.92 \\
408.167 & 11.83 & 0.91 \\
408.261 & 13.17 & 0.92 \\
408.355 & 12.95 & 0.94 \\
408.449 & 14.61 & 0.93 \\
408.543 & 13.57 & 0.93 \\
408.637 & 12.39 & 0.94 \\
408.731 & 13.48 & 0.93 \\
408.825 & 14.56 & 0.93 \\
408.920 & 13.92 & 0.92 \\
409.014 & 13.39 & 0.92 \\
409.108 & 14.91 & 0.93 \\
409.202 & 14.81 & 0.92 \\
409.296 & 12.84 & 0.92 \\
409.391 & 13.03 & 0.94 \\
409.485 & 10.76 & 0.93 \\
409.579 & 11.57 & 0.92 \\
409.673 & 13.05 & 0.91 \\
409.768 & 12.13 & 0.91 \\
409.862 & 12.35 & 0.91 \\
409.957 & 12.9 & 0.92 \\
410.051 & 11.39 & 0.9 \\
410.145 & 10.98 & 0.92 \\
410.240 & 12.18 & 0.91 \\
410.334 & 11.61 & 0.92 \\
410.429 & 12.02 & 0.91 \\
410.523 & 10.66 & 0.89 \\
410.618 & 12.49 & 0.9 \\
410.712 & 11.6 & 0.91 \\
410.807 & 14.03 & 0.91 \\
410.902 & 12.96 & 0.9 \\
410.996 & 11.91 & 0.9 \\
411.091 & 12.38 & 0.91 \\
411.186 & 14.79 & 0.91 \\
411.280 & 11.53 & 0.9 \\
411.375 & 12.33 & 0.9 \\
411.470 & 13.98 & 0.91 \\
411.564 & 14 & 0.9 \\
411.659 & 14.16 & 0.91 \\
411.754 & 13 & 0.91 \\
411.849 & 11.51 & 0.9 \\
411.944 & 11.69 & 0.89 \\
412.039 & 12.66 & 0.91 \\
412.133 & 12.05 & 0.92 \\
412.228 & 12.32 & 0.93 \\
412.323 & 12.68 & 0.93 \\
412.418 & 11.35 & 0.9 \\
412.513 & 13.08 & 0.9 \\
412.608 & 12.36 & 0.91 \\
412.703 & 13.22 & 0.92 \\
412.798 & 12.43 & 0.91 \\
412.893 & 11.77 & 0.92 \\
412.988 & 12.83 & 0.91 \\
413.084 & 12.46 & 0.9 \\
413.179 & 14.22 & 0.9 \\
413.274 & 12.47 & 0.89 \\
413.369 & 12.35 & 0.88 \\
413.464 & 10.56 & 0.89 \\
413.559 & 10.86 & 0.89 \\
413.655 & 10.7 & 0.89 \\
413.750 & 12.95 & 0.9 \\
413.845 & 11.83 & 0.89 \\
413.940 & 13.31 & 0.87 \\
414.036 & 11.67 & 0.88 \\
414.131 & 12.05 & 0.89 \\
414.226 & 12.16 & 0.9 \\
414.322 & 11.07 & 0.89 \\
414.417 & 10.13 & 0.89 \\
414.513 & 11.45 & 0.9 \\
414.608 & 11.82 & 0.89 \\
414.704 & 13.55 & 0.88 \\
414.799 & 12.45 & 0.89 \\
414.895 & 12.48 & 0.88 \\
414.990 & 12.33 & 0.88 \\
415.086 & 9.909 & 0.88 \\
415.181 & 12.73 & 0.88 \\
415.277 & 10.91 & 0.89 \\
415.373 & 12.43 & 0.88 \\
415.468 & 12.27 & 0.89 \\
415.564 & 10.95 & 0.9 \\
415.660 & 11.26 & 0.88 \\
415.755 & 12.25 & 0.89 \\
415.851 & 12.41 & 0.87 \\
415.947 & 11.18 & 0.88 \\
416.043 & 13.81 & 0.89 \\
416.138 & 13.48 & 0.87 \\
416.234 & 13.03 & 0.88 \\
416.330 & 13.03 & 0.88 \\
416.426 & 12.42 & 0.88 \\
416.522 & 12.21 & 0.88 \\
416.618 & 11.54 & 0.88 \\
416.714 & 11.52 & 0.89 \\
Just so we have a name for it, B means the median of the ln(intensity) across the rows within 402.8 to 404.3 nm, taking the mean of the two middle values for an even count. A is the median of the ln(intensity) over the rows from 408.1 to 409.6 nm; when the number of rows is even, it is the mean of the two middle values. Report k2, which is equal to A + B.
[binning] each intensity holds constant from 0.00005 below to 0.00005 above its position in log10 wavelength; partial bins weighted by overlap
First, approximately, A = 2.59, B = 2.52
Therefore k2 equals 5.110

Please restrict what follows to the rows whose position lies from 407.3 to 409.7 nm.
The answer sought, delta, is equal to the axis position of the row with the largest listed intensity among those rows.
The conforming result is 409.108 nm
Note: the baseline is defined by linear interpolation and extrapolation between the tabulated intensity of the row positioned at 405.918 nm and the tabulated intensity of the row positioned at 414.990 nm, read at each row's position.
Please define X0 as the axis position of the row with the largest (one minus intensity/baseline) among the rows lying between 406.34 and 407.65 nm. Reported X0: 407.322 nm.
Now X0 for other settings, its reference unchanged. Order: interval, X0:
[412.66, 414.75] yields 414.417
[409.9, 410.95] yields 410.523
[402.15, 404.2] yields 402.938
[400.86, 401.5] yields 400.902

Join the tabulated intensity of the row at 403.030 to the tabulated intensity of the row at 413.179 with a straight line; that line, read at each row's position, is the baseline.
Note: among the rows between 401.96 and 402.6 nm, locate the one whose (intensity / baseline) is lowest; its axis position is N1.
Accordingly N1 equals 402.289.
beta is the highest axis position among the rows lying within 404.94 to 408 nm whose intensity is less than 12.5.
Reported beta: 407.979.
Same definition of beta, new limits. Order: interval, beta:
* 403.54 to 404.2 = 404.146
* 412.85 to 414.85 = 414.799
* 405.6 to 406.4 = 406.385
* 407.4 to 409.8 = 409.768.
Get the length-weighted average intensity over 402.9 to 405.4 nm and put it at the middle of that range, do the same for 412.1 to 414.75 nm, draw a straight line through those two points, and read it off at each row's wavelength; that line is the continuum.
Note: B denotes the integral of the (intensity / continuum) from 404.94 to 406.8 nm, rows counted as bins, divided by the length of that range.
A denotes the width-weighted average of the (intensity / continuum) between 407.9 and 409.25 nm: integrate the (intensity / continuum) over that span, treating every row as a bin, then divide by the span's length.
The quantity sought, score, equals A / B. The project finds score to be 1.11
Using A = 1.10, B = 0.99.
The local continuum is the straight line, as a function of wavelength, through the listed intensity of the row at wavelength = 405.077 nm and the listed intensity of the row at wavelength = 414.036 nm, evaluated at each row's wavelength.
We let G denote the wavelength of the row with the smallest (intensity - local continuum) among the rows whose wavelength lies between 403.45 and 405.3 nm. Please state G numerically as 404.611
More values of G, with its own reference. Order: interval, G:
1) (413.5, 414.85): 414.417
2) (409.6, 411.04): 410.523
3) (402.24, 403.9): 402.938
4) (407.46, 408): 407.791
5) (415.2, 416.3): 415.277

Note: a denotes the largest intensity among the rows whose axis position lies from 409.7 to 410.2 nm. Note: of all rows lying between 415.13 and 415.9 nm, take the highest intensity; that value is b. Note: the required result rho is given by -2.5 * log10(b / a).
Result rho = 0.01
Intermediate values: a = 12.9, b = 12.73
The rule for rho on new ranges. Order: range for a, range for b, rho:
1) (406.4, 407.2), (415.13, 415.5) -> 0.05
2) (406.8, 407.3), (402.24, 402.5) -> -0.05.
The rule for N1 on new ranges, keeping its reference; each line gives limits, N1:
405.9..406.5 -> 406.198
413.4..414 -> 413.464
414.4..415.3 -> 415.086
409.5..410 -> 409.579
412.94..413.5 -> 413.464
